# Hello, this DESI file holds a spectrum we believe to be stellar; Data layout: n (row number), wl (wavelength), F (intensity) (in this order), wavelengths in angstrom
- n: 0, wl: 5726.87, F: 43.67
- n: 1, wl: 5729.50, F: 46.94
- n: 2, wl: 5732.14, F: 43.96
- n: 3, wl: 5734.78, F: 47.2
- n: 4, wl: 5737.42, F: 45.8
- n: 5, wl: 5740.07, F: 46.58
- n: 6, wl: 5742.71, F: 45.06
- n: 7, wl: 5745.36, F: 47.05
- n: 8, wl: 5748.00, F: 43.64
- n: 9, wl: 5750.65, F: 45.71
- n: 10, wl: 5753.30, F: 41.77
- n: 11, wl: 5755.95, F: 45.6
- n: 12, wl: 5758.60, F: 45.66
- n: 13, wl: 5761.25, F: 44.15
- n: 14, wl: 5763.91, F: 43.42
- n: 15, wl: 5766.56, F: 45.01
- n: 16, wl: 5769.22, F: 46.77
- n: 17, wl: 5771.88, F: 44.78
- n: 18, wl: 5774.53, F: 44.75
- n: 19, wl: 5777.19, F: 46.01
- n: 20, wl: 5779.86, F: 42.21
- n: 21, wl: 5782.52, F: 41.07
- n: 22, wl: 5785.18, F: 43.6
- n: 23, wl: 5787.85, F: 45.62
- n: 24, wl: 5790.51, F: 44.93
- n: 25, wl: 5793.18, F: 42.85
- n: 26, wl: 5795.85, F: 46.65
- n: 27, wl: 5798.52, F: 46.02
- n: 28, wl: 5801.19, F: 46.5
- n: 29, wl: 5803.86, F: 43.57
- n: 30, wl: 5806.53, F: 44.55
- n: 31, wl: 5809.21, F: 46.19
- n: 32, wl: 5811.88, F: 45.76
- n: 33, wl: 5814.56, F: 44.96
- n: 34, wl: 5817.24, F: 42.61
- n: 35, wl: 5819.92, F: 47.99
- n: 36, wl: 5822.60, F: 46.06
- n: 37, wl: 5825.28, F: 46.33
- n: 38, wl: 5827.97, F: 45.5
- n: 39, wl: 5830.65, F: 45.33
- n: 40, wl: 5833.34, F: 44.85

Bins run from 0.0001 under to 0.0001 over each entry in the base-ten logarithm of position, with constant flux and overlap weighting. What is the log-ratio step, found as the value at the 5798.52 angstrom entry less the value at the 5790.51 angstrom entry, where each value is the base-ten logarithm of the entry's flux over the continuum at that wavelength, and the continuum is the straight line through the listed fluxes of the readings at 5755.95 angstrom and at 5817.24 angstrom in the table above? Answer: 0.014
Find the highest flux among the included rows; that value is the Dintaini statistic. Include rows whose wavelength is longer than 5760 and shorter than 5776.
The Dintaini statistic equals 46.77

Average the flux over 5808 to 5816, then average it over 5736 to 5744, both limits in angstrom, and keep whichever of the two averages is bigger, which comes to 45.8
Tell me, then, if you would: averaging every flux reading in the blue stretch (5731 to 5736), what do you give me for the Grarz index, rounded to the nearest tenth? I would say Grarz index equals 45.6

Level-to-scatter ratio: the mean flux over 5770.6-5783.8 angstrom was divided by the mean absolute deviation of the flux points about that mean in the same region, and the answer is 26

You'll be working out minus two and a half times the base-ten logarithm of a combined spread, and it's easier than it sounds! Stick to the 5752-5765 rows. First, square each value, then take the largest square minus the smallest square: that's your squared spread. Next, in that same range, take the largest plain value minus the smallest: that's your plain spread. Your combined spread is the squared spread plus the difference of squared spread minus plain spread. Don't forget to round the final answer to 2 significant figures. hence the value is -7.1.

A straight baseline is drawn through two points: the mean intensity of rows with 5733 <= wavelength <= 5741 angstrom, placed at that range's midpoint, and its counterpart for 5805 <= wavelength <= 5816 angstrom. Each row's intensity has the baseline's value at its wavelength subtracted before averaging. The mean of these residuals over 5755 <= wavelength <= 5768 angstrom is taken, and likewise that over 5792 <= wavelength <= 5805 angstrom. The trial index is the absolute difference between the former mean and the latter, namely 0.9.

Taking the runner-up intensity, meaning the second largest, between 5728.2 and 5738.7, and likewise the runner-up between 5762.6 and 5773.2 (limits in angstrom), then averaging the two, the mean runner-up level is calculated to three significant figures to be 46.0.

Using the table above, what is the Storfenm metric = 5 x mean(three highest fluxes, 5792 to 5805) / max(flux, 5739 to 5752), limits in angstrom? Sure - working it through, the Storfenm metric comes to 4.93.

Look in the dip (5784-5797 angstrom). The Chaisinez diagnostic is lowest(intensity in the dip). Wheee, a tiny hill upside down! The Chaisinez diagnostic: 42.85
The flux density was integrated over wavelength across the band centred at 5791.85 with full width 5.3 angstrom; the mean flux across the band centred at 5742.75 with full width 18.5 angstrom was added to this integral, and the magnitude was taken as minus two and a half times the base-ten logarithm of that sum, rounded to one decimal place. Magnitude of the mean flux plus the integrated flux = -6.1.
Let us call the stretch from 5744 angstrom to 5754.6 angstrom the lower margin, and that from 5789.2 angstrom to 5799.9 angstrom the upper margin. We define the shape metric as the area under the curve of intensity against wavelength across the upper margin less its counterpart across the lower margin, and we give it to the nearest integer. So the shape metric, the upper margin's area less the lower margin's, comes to 10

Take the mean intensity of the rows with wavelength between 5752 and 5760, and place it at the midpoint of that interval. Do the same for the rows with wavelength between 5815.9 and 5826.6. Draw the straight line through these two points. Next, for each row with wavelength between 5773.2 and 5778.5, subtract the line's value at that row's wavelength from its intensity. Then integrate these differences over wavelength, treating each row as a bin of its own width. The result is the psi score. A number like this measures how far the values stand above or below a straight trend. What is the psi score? 3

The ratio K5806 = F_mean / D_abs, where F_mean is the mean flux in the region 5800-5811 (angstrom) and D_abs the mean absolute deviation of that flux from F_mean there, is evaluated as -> 40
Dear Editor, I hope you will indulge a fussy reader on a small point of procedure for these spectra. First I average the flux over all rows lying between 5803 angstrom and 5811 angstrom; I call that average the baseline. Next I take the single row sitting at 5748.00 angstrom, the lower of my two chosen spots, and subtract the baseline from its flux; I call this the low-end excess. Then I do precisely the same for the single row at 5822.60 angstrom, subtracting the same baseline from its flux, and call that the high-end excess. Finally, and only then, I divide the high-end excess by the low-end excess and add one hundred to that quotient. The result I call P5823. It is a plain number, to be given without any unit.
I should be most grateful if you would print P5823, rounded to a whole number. 99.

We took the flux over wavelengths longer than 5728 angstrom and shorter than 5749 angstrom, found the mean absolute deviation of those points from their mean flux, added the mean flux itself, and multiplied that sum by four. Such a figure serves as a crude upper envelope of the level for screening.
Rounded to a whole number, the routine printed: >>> 188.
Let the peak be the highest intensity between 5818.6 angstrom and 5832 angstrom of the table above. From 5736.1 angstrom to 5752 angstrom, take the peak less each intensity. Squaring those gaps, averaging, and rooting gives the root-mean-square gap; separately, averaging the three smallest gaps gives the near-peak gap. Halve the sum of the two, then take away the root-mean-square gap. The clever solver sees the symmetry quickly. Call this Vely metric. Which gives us -0.54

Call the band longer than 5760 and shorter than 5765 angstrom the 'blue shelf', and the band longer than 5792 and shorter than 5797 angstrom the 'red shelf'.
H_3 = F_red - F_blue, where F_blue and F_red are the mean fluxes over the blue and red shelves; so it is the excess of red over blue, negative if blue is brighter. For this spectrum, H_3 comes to 1.0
